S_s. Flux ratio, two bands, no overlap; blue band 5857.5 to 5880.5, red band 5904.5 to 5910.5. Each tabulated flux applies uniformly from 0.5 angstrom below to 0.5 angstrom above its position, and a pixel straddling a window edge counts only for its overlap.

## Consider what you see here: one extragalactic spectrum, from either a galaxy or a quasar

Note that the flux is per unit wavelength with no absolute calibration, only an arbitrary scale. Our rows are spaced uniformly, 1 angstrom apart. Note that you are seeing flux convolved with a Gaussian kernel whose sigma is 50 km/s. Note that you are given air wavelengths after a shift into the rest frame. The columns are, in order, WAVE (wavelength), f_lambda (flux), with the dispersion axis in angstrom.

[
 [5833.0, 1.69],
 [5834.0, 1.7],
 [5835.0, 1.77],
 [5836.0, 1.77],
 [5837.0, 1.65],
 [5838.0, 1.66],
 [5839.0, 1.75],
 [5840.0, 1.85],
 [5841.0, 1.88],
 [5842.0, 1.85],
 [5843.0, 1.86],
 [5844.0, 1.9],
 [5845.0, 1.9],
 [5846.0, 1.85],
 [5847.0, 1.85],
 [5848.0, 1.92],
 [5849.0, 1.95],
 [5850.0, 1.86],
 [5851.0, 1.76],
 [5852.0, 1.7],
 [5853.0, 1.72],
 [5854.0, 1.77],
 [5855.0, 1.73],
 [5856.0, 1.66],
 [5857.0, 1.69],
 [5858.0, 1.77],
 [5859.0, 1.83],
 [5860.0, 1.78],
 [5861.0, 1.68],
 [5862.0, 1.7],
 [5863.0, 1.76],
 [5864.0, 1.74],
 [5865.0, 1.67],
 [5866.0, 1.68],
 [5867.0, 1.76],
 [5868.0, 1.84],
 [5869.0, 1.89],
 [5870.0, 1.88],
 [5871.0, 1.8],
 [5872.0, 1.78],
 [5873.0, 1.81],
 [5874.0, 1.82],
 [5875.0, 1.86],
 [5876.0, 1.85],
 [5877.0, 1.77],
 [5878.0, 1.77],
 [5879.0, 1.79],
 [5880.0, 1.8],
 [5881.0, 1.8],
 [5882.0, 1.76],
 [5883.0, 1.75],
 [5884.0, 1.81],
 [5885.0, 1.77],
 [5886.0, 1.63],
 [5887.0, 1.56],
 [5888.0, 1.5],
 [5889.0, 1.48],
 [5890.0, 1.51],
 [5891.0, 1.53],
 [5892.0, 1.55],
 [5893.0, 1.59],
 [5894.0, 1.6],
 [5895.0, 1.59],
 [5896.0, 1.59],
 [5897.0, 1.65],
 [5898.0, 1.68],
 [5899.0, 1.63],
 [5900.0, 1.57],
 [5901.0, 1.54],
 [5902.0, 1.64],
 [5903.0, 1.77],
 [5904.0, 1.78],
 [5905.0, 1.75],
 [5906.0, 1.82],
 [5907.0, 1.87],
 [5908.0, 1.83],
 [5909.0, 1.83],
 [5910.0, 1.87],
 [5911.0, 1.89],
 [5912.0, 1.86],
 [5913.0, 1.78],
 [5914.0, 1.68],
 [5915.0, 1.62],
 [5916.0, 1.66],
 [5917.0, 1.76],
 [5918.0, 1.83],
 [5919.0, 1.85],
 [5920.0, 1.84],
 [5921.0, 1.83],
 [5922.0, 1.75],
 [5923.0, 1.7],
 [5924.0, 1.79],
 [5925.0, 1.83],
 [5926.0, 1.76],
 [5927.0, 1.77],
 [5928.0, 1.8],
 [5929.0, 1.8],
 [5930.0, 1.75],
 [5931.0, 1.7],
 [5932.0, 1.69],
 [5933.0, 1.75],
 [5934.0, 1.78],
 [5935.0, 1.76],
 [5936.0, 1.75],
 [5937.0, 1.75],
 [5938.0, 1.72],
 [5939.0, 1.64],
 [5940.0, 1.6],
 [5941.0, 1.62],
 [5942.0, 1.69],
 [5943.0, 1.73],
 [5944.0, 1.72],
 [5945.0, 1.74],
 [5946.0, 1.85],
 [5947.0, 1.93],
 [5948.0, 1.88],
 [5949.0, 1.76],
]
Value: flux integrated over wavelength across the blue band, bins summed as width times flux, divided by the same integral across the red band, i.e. 3.74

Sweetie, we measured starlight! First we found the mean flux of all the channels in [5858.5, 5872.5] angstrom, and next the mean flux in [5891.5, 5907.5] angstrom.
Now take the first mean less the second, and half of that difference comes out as 0.05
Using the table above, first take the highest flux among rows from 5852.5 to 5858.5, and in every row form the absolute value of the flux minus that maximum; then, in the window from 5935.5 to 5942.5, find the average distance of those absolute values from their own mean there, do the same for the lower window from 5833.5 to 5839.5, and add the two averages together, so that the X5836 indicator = 0.10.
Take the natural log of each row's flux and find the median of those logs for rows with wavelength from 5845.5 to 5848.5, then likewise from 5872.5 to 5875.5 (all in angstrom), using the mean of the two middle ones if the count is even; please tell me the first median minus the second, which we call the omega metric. 0.02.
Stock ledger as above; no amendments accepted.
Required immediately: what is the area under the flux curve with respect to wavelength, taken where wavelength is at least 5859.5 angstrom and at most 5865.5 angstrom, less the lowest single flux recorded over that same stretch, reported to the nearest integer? 9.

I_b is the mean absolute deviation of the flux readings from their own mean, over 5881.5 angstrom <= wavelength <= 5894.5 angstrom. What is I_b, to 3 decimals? 0.097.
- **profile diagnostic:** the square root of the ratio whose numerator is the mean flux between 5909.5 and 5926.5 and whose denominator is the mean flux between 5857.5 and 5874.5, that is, 1.002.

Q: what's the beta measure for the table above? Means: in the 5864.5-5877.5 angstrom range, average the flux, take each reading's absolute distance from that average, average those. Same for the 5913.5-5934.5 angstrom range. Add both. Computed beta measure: 0.10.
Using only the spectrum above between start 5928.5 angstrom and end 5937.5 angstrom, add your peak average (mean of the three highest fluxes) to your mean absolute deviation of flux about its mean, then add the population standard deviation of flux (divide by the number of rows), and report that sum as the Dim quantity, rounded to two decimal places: 1.84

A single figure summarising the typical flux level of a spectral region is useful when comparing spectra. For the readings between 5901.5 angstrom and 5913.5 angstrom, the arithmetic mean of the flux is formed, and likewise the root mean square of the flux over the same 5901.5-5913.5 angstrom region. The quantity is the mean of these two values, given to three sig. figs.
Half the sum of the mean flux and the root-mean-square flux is 1.81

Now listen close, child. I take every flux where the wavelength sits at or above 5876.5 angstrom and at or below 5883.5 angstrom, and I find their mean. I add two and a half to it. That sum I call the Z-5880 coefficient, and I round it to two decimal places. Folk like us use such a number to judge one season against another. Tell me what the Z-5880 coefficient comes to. 4.28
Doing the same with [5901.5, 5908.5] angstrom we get 4.28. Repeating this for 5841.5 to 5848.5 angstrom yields 4.38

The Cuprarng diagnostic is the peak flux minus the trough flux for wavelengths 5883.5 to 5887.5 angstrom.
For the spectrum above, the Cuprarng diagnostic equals 0.25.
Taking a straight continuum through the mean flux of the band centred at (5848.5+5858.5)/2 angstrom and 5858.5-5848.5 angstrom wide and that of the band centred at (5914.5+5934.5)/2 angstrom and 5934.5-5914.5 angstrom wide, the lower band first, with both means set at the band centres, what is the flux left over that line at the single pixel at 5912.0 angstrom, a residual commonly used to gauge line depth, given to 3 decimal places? 0.097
